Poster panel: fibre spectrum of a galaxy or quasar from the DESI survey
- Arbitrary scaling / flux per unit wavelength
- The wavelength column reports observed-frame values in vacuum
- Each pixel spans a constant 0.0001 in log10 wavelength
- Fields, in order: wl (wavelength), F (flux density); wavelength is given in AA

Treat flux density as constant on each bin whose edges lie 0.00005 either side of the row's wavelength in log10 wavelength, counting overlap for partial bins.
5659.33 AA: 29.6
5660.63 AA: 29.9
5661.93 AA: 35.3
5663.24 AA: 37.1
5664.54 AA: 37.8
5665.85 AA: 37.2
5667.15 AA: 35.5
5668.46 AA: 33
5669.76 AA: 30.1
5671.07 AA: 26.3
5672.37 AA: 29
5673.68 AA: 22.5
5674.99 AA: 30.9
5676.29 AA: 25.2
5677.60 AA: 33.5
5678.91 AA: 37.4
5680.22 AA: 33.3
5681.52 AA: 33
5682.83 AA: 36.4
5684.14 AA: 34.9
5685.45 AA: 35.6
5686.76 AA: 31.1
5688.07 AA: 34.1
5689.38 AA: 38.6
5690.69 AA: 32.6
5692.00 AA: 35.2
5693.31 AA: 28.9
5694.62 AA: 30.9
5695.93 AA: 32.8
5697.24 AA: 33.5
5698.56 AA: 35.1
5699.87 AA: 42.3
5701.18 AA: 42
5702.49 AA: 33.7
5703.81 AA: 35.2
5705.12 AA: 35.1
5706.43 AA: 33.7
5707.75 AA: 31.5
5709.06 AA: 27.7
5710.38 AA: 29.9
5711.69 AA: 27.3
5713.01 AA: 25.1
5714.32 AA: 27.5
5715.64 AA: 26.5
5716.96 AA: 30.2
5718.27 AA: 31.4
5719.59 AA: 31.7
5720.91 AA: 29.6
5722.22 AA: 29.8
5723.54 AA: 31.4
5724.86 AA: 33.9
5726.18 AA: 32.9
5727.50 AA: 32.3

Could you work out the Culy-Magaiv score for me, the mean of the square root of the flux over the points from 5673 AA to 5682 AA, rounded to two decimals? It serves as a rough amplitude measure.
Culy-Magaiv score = 5.53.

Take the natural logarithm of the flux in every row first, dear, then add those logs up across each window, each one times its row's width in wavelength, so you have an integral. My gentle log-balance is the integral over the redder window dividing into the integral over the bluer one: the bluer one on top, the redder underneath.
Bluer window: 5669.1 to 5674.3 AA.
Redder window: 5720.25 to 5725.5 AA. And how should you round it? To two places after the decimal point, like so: 0.95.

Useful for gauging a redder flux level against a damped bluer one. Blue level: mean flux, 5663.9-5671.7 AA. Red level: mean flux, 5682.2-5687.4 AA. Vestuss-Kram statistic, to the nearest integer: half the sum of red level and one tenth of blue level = 19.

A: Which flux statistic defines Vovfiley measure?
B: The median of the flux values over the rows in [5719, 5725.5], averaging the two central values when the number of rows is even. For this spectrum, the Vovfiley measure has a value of 31.4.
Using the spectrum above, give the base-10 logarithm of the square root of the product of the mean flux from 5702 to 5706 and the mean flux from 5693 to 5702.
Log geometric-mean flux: 1.54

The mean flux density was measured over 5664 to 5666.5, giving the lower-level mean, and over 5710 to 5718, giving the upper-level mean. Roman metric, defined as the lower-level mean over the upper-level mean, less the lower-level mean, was -36.1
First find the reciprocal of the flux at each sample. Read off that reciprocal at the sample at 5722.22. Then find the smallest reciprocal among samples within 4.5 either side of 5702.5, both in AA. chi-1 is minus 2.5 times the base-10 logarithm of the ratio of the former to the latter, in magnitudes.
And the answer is -0.38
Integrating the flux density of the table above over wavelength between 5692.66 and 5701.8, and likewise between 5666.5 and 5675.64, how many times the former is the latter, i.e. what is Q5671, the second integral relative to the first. 0.8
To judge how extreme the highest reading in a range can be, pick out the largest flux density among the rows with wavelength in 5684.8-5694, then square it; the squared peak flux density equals 1490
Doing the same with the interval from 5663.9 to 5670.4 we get 1429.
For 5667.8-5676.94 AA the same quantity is 1089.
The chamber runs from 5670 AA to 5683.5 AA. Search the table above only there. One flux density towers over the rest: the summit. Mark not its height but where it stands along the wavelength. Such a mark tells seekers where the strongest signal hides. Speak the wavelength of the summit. 5678.91 AA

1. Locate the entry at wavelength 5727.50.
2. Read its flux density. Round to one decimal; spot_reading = 32.3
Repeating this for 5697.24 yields 33.5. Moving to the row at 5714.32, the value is 27.5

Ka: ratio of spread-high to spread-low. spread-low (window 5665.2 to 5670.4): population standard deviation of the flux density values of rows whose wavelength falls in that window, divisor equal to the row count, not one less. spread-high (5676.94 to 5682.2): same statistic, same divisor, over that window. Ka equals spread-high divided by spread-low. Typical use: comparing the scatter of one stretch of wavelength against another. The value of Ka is 0.67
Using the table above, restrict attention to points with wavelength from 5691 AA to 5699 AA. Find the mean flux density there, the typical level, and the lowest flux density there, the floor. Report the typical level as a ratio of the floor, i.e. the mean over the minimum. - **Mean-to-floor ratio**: 1.13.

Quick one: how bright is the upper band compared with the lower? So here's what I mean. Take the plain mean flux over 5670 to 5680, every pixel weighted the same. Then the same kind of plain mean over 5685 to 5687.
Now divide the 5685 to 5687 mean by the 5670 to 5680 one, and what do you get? 1.14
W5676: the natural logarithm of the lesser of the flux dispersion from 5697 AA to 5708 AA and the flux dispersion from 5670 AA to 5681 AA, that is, 1.3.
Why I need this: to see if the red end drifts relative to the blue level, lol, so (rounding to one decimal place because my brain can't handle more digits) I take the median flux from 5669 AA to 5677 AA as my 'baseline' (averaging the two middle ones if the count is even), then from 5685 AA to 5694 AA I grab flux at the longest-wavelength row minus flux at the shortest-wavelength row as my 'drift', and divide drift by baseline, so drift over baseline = -0.2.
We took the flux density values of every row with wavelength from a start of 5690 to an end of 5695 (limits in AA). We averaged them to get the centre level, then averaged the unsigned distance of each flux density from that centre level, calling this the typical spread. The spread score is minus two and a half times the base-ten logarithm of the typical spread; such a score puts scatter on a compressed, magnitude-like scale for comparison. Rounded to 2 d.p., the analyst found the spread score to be -0.75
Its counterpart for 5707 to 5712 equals -0.51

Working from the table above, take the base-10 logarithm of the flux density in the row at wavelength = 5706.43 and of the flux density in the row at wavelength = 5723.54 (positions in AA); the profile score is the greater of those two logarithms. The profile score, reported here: 1.53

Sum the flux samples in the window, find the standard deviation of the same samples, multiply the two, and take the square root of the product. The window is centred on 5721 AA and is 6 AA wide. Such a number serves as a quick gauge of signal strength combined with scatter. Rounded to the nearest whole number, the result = 12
